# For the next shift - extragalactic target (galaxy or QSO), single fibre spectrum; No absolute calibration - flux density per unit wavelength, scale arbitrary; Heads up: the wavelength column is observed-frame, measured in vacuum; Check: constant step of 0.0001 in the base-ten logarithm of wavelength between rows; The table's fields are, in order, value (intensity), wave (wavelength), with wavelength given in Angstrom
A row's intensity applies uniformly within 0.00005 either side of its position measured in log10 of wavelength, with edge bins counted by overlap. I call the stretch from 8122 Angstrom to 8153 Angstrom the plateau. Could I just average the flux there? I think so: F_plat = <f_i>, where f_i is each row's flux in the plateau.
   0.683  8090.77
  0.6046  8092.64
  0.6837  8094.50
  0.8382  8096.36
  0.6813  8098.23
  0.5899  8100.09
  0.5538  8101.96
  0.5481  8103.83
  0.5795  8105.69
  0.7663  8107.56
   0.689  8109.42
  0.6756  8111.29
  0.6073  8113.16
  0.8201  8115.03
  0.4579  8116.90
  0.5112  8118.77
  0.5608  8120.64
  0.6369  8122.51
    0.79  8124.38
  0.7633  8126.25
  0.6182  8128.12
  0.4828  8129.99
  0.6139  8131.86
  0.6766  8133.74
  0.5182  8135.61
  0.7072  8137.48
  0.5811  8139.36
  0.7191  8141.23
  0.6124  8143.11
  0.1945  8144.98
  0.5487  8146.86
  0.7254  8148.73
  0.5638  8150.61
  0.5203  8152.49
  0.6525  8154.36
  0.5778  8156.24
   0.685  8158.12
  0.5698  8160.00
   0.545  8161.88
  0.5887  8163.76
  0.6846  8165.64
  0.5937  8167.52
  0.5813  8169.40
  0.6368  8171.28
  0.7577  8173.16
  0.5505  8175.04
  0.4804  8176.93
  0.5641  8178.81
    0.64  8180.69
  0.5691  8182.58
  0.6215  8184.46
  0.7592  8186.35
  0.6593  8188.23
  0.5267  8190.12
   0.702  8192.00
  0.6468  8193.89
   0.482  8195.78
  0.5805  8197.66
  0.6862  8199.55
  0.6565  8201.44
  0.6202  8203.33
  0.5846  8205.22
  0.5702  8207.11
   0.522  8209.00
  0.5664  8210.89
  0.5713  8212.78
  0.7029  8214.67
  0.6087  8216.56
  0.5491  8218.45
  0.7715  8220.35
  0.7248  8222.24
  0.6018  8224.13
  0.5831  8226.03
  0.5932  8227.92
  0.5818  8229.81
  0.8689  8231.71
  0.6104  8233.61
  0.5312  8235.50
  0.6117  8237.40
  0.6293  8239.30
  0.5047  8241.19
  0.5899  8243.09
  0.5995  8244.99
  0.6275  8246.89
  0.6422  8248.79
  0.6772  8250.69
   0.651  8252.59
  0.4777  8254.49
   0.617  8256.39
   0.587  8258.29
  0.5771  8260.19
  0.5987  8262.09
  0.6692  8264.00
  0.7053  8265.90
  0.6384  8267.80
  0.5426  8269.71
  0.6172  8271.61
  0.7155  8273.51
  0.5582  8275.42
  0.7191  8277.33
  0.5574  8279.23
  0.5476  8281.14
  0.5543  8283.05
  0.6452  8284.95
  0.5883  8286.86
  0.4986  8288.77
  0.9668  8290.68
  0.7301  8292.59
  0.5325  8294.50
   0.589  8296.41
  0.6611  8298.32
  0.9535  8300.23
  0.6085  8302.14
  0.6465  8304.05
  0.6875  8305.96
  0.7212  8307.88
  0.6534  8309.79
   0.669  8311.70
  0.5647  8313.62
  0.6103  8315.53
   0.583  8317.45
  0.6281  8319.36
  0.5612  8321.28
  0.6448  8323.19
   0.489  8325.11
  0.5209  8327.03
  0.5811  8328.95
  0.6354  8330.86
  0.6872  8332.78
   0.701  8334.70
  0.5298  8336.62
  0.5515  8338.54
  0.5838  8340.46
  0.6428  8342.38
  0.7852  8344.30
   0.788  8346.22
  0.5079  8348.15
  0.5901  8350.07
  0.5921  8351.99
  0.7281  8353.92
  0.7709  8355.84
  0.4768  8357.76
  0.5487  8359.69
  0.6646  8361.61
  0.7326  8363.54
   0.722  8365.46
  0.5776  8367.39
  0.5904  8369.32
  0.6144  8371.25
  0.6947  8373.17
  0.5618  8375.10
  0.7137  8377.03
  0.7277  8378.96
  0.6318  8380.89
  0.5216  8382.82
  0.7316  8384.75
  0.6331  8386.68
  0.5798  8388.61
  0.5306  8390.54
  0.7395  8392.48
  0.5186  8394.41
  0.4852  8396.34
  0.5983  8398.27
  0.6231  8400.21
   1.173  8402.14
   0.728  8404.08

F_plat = 0.60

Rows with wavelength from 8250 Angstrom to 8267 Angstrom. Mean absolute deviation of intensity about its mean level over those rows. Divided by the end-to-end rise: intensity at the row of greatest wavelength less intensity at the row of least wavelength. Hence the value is 1.8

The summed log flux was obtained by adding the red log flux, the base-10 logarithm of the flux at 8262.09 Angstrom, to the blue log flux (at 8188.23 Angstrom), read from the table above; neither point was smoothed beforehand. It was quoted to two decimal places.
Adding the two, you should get -0.40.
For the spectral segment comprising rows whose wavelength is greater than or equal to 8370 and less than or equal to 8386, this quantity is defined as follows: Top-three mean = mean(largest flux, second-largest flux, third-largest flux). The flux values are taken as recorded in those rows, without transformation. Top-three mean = 0.724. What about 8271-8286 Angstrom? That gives 0.693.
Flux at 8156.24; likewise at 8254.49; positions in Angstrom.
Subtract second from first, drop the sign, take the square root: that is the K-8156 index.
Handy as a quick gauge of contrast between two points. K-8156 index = 0.32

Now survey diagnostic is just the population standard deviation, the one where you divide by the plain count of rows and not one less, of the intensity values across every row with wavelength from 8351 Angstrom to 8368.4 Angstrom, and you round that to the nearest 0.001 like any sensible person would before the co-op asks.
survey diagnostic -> 0.095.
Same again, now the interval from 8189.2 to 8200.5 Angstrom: 0.081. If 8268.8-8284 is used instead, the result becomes 0.070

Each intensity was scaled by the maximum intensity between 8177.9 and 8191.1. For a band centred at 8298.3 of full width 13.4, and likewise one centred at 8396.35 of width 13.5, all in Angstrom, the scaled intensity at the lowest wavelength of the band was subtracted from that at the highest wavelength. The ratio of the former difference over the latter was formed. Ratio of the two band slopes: 0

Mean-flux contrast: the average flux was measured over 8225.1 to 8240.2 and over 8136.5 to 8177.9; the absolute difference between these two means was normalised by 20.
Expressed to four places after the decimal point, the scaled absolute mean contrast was 0.0016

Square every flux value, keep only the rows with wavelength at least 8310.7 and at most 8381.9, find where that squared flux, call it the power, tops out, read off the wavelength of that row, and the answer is 8346.22 Angstrom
